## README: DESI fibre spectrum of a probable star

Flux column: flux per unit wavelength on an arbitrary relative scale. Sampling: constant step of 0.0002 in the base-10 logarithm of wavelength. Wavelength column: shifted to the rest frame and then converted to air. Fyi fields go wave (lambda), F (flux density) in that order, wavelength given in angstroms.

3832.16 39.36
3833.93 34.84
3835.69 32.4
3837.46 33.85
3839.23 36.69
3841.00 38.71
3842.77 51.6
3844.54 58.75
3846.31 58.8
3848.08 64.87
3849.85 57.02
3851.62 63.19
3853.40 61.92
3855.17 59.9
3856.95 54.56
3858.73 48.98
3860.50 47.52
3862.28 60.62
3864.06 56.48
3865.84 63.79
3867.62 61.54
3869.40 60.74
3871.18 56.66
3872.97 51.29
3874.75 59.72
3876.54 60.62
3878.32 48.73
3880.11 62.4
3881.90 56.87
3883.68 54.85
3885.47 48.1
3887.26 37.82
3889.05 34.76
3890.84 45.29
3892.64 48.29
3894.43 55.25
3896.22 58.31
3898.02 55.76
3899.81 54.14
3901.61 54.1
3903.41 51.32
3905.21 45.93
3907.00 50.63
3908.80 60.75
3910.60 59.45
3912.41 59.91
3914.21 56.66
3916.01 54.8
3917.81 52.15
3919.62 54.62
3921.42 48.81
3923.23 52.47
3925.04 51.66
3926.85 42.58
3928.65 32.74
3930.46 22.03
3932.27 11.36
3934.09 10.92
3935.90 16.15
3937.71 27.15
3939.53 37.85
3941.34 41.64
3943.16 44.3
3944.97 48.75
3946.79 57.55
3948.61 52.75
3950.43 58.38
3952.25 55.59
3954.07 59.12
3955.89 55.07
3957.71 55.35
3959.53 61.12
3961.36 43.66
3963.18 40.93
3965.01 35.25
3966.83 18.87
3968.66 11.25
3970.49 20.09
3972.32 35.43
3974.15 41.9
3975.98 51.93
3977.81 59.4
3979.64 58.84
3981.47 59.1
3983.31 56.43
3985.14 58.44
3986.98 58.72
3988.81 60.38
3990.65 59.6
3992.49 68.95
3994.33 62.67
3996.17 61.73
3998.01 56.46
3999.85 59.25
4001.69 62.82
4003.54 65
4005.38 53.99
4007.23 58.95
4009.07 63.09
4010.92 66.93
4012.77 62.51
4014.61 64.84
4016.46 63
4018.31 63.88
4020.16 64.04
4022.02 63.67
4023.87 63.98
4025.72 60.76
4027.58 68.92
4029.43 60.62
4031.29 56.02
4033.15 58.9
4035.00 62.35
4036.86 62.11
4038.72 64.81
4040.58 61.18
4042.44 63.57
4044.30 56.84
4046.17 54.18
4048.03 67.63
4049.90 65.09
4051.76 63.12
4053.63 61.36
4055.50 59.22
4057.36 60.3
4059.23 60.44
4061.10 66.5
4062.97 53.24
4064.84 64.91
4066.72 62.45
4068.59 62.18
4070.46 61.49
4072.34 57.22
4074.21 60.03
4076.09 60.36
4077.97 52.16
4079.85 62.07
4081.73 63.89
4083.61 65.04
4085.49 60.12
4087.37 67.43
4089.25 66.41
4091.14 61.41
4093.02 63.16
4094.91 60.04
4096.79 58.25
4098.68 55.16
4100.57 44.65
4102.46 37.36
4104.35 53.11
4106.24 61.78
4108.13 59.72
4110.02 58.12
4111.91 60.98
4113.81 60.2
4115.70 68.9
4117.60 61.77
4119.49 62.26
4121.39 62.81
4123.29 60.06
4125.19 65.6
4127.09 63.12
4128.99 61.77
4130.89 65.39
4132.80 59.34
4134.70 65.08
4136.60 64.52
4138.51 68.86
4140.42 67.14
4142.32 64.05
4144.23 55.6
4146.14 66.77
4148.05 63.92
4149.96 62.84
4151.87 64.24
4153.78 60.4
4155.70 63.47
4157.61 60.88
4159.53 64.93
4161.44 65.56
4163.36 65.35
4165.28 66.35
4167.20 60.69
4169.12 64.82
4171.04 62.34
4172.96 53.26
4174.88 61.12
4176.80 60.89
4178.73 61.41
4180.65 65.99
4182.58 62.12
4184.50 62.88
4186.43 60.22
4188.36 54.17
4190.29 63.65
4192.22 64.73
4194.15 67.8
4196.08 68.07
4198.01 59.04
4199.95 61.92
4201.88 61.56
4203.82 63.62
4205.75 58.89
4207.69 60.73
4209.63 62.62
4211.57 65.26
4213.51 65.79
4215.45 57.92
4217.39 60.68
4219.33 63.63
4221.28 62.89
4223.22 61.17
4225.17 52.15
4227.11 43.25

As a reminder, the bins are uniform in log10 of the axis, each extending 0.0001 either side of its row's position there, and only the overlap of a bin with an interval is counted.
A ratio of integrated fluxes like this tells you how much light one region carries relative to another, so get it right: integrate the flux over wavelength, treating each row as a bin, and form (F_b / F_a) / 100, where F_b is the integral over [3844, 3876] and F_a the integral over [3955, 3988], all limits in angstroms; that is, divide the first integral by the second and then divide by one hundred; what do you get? 0.012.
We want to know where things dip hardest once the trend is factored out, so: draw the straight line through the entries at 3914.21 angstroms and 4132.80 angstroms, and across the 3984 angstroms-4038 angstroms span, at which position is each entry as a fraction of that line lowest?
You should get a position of 4005.38 angstroms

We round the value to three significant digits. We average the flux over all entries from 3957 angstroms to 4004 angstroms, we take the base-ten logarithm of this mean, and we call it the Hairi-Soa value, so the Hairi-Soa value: 1.71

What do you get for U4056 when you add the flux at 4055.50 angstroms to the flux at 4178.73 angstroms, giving 121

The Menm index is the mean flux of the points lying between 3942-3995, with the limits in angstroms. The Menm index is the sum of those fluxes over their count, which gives 50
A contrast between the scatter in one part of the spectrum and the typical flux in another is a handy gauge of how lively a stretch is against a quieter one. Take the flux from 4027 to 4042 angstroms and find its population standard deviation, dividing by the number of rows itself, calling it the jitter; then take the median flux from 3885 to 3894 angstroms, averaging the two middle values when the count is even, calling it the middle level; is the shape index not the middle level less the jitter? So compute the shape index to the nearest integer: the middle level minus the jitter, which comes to 42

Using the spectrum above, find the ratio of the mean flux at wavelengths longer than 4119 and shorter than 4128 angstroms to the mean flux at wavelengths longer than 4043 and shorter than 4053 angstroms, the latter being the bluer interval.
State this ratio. 1.02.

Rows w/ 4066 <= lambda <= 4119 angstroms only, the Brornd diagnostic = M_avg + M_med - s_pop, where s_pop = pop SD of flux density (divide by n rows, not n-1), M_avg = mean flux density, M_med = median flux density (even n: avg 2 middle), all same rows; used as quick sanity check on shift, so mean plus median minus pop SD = 114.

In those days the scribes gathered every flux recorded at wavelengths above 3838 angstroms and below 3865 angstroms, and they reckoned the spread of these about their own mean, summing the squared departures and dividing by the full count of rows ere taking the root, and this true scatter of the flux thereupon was 8.2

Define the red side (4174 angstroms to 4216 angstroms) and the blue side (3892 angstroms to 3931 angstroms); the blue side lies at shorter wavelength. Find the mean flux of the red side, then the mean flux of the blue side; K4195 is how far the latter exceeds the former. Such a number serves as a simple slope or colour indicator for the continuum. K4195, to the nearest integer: -11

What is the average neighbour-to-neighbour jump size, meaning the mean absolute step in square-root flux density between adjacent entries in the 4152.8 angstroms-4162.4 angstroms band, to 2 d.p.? 0.16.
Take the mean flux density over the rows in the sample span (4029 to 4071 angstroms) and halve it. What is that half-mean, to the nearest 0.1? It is 30.6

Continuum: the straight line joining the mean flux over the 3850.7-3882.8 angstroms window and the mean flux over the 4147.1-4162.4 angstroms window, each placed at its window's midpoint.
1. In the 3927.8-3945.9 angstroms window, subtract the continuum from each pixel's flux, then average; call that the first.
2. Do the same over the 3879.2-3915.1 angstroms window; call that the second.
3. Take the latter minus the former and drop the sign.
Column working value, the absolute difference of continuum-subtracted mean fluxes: 24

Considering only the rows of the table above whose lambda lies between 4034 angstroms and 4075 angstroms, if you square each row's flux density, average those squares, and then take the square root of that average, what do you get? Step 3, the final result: 61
